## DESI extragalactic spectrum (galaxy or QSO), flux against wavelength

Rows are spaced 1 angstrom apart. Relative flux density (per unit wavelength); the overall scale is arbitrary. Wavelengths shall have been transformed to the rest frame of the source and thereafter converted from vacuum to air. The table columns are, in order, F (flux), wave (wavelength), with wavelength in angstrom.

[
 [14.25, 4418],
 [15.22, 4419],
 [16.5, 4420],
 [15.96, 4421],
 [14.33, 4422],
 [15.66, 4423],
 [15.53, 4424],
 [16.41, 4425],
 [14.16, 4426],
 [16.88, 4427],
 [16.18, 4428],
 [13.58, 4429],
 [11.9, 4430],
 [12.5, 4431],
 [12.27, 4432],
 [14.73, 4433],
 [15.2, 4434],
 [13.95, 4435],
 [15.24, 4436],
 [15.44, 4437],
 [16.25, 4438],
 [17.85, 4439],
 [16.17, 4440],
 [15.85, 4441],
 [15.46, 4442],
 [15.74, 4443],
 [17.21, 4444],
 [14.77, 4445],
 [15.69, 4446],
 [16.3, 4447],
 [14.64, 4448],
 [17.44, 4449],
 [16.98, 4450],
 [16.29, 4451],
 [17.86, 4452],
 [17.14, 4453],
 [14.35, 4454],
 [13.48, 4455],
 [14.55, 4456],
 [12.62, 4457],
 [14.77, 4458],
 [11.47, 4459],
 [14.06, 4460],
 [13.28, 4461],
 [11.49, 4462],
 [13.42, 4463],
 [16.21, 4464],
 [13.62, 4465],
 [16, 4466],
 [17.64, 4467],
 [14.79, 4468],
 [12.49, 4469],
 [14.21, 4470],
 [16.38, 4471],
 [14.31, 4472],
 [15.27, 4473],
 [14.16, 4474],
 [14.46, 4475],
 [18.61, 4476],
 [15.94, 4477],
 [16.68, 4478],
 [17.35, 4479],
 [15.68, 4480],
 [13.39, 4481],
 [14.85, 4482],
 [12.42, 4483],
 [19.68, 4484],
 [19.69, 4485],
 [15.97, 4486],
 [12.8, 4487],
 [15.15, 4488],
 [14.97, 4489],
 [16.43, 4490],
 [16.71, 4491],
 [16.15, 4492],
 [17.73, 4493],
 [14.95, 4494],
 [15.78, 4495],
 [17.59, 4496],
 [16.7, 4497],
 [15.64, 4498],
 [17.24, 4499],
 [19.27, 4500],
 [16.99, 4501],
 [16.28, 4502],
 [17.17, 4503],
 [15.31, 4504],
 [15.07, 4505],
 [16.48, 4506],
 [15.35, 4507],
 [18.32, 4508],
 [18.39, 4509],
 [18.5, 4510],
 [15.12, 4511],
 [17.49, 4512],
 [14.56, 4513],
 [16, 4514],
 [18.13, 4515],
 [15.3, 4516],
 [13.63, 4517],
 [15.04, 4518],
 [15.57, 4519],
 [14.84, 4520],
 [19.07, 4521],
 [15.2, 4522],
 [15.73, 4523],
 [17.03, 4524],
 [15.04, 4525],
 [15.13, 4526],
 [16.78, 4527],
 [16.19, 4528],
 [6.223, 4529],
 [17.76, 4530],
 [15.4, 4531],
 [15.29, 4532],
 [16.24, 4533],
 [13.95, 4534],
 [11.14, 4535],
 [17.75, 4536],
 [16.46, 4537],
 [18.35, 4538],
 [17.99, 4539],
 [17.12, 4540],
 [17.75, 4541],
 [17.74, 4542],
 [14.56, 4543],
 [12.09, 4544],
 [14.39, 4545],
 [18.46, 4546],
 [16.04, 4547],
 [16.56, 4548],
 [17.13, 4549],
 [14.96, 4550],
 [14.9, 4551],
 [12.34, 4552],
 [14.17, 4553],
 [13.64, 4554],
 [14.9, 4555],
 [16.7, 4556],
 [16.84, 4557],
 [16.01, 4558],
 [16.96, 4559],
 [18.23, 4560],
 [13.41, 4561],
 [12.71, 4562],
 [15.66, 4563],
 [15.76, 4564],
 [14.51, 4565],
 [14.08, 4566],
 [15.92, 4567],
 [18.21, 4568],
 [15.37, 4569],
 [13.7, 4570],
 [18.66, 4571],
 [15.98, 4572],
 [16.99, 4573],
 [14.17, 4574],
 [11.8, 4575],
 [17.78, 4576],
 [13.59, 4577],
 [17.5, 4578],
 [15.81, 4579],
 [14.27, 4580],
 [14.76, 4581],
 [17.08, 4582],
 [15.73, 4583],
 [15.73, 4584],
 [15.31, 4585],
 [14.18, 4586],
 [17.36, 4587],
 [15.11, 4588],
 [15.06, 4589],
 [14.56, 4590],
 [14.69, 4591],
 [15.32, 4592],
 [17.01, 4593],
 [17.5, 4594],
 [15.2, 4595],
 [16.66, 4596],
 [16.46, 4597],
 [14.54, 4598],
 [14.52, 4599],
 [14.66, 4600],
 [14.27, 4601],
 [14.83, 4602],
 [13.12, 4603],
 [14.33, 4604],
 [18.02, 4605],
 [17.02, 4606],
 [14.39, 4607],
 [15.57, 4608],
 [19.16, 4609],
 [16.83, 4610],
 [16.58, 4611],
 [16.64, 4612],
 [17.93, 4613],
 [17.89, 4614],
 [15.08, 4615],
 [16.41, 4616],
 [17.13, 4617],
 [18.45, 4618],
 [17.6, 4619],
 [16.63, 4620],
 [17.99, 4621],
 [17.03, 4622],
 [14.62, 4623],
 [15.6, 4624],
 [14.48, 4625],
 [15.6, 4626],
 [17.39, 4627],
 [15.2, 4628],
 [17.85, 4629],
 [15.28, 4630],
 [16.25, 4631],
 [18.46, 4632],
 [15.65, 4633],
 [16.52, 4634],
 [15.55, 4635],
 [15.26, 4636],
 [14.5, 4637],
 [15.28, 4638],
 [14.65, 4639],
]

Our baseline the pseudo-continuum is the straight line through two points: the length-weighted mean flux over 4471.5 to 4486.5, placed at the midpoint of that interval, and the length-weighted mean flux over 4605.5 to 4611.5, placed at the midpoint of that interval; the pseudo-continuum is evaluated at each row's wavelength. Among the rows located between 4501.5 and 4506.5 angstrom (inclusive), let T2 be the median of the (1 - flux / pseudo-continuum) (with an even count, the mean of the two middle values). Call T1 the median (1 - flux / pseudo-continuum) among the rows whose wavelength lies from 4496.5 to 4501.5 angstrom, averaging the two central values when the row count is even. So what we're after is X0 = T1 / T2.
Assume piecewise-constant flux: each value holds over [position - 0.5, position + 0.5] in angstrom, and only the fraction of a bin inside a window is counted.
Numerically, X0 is 3.8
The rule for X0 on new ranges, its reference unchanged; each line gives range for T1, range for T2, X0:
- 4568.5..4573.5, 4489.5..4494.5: -0.9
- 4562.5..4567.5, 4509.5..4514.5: 8.0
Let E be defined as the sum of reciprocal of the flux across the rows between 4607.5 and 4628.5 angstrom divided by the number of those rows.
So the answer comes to 0.0604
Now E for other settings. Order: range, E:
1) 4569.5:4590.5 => 0.0653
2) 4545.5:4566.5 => 0.0656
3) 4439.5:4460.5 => 0.0658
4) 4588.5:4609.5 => 0.0648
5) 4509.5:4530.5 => 0.0672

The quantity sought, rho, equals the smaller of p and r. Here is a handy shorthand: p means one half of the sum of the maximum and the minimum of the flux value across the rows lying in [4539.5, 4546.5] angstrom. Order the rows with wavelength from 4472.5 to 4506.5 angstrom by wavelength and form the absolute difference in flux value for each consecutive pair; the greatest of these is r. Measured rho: 7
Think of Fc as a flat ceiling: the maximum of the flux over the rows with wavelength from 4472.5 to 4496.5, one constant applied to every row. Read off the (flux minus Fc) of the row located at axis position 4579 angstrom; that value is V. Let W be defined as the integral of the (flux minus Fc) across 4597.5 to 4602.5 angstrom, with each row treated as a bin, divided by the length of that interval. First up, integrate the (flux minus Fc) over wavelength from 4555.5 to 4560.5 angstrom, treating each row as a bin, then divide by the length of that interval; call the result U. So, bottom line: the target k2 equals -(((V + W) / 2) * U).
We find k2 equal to -12.3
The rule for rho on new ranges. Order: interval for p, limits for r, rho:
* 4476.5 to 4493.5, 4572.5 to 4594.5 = 6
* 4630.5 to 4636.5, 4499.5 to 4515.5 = 3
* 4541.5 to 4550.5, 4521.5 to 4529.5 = 10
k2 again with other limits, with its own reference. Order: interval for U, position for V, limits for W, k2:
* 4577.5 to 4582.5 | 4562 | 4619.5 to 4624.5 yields -19.6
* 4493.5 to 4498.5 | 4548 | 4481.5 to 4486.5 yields -11.2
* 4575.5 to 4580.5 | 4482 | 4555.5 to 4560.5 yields -14.8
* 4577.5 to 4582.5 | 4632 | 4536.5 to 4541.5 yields -6.4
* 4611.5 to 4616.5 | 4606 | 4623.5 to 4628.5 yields -9.7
